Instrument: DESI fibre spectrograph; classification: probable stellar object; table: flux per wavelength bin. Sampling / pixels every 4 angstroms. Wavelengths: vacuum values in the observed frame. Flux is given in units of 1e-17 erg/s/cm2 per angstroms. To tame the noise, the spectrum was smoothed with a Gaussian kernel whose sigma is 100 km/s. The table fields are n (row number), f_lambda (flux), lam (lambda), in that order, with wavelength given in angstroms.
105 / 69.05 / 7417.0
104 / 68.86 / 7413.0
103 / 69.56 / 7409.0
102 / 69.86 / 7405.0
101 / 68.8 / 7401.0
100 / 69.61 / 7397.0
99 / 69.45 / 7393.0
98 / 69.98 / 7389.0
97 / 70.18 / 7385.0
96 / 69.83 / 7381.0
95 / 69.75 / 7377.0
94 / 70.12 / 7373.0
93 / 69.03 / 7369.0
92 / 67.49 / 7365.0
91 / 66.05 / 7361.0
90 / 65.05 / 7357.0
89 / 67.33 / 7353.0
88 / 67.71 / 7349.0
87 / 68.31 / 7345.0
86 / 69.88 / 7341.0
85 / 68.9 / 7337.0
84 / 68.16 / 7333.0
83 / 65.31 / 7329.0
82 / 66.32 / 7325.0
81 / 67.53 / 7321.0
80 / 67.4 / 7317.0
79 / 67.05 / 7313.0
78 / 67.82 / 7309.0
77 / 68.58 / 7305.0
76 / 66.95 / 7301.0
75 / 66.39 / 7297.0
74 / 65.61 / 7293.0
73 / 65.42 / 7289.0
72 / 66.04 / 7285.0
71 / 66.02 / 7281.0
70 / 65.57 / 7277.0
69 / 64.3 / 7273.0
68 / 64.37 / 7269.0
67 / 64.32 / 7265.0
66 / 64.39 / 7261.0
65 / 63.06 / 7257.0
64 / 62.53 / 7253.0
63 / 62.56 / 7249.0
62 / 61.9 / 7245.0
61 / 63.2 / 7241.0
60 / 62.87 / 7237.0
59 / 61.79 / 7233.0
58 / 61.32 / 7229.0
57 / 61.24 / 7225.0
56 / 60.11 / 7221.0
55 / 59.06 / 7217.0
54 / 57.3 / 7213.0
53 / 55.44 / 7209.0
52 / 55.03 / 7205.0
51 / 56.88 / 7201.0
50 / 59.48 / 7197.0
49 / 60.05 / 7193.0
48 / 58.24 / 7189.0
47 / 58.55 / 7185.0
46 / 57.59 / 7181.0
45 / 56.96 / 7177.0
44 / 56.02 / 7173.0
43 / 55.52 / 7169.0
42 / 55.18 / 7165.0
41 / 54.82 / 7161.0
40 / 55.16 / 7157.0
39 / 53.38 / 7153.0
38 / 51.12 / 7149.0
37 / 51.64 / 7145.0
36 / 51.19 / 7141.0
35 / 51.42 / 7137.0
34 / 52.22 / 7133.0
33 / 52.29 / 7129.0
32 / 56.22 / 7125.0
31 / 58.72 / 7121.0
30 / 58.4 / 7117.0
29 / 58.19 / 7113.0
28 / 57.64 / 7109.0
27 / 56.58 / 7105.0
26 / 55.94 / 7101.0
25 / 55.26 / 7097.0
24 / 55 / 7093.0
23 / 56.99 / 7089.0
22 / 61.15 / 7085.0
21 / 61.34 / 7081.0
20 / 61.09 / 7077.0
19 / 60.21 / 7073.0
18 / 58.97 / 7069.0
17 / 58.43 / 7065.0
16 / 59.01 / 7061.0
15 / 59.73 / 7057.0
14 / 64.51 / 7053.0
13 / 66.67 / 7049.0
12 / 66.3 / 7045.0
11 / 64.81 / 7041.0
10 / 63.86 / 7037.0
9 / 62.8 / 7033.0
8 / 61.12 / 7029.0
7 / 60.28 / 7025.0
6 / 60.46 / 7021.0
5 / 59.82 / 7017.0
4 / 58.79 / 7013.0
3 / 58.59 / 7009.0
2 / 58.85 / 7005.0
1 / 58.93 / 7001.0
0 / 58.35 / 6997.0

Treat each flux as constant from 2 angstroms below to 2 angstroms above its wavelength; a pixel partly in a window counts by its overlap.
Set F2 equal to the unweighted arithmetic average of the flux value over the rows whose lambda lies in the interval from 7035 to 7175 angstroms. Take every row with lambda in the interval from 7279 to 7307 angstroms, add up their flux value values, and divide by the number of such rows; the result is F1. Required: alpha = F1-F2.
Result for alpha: 8.9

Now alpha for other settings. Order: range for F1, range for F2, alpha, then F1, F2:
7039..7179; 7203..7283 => -4.4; 57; 61.8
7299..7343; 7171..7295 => 6.4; 68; 61.2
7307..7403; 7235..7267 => 5.1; 68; 63.1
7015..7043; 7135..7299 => 2.3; 62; 59.6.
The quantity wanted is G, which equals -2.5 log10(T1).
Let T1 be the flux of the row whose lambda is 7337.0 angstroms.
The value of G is -4.60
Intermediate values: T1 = 68.9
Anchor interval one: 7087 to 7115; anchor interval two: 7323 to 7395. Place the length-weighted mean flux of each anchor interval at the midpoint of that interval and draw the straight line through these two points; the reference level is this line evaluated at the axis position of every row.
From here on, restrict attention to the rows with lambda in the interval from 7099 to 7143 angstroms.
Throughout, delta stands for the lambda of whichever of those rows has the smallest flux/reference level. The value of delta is 7141.0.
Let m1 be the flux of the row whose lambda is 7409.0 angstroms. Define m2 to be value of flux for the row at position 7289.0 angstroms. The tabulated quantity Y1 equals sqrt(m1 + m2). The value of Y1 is 11.6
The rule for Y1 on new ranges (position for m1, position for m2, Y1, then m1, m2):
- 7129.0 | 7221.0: 10.6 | 52.29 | 60.11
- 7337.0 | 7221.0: 11.4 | 68.9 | 60.11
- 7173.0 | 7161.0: 10.5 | 56.02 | 54.82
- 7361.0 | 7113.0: 11.1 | 66.05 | 58.19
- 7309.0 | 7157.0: 11.1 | 67.82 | 55.16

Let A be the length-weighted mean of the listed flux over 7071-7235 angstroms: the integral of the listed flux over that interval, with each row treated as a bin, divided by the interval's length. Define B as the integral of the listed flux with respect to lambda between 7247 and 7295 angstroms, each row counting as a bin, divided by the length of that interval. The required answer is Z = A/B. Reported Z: 0.88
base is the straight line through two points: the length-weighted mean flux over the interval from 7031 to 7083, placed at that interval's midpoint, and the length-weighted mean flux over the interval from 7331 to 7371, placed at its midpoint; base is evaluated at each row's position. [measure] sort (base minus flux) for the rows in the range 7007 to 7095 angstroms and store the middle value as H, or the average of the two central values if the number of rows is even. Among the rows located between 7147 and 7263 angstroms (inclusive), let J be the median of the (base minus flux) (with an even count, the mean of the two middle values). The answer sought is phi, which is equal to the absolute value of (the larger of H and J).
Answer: 6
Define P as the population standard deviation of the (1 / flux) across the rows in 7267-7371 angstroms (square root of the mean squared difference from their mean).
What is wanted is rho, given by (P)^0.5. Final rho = 0.0180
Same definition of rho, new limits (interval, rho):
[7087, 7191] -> 0.0285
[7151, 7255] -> 0.0293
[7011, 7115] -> 0.0292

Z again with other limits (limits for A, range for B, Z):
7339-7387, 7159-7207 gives 1.20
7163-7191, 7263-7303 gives 0.87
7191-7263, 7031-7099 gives 0.99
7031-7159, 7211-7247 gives 0.95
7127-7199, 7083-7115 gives 0.96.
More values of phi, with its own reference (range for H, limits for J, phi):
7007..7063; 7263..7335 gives 1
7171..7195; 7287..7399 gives 7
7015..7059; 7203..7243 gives 5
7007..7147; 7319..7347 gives 3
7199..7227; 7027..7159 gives 8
